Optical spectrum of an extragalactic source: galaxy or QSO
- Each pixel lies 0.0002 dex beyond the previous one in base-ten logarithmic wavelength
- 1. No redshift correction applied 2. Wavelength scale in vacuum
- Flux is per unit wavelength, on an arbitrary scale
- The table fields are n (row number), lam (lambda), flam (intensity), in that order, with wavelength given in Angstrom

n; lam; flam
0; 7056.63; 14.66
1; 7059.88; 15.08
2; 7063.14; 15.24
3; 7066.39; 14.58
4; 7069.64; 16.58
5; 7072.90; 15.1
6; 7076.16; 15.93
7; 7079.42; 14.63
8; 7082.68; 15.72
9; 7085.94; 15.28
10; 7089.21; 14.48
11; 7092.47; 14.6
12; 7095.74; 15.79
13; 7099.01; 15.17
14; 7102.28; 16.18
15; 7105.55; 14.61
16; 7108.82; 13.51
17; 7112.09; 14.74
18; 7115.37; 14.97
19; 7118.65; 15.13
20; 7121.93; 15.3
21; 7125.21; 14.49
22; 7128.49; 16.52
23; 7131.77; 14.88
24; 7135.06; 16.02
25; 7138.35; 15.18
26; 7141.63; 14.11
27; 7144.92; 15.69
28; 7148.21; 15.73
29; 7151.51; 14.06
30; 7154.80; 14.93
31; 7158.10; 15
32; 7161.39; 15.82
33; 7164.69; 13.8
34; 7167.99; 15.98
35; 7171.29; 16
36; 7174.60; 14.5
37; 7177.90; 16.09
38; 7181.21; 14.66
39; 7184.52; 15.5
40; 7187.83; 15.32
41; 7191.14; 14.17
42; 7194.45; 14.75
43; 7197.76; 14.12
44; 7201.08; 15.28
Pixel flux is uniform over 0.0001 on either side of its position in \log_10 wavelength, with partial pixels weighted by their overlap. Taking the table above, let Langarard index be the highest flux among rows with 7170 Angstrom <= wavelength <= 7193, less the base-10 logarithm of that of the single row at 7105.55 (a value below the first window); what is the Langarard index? 14.9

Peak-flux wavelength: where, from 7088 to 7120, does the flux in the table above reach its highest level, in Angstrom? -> 7102.28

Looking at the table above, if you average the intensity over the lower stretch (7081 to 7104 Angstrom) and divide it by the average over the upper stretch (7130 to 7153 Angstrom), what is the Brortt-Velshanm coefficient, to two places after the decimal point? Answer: 1.01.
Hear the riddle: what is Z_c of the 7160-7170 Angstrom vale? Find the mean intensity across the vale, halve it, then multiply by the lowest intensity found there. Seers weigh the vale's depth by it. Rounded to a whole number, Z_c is 105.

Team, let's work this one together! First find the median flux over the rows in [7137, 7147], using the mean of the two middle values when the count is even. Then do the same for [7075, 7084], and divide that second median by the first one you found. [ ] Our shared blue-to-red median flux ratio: 1.04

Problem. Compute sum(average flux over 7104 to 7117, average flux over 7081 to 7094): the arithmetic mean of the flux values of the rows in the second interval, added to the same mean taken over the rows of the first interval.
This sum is 29.48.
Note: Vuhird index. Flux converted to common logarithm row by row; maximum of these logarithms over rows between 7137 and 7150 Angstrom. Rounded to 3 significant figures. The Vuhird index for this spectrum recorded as 1.20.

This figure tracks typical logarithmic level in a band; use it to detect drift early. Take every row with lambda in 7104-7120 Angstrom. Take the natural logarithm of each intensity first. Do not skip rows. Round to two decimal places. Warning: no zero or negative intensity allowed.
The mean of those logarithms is 2.68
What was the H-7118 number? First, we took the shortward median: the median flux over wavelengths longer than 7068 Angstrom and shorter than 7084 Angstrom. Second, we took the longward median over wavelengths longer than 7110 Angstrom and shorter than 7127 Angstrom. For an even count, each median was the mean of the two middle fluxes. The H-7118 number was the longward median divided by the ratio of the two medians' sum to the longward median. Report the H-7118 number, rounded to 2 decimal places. 7.30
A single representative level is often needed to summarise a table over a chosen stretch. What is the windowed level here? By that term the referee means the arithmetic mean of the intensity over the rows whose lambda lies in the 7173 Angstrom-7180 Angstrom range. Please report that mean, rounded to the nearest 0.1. 15.3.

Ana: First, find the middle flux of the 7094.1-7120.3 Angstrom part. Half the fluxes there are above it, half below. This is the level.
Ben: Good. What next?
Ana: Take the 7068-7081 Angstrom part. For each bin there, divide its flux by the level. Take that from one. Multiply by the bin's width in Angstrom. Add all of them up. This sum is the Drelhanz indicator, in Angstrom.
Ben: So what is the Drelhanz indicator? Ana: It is -0.44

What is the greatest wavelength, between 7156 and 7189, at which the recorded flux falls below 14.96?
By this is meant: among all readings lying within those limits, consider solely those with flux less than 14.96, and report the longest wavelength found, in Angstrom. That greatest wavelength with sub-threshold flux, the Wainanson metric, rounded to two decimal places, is 7181.21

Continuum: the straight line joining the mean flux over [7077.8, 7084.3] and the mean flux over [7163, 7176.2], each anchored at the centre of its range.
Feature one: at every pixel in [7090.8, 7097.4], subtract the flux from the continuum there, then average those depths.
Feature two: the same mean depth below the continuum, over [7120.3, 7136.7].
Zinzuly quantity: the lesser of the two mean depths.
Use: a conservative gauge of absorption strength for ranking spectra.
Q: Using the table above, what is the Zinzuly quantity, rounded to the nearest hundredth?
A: -0.32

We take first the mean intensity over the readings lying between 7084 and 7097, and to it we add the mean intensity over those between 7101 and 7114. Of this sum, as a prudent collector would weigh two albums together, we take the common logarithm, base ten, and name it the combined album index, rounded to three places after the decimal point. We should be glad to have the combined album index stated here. 1.474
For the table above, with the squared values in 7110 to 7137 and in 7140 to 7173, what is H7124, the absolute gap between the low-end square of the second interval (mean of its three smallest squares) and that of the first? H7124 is 20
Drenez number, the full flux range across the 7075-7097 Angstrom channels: 1.45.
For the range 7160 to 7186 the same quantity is 2.29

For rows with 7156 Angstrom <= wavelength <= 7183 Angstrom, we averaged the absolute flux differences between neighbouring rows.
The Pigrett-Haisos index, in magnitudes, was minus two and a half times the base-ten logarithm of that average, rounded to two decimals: -0.34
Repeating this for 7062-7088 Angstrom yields -0.12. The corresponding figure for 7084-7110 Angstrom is 0.10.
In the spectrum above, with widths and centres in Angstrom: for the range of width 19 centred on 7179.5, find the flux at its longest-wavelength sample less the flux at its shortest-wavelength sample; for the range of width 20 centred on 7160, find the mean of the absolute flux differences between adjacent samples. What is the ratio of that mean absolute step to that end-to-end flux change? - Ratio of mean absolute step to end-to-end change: -1.8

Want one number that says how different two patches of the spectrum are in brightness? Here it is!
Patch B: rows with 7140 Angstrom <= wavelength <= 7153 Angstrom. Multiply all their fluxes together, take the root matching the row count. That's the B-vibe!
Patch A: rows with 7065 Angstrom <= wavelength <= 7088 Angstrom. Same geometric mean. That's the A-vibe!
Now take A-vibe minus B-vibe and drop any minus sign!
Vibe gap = 0.51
